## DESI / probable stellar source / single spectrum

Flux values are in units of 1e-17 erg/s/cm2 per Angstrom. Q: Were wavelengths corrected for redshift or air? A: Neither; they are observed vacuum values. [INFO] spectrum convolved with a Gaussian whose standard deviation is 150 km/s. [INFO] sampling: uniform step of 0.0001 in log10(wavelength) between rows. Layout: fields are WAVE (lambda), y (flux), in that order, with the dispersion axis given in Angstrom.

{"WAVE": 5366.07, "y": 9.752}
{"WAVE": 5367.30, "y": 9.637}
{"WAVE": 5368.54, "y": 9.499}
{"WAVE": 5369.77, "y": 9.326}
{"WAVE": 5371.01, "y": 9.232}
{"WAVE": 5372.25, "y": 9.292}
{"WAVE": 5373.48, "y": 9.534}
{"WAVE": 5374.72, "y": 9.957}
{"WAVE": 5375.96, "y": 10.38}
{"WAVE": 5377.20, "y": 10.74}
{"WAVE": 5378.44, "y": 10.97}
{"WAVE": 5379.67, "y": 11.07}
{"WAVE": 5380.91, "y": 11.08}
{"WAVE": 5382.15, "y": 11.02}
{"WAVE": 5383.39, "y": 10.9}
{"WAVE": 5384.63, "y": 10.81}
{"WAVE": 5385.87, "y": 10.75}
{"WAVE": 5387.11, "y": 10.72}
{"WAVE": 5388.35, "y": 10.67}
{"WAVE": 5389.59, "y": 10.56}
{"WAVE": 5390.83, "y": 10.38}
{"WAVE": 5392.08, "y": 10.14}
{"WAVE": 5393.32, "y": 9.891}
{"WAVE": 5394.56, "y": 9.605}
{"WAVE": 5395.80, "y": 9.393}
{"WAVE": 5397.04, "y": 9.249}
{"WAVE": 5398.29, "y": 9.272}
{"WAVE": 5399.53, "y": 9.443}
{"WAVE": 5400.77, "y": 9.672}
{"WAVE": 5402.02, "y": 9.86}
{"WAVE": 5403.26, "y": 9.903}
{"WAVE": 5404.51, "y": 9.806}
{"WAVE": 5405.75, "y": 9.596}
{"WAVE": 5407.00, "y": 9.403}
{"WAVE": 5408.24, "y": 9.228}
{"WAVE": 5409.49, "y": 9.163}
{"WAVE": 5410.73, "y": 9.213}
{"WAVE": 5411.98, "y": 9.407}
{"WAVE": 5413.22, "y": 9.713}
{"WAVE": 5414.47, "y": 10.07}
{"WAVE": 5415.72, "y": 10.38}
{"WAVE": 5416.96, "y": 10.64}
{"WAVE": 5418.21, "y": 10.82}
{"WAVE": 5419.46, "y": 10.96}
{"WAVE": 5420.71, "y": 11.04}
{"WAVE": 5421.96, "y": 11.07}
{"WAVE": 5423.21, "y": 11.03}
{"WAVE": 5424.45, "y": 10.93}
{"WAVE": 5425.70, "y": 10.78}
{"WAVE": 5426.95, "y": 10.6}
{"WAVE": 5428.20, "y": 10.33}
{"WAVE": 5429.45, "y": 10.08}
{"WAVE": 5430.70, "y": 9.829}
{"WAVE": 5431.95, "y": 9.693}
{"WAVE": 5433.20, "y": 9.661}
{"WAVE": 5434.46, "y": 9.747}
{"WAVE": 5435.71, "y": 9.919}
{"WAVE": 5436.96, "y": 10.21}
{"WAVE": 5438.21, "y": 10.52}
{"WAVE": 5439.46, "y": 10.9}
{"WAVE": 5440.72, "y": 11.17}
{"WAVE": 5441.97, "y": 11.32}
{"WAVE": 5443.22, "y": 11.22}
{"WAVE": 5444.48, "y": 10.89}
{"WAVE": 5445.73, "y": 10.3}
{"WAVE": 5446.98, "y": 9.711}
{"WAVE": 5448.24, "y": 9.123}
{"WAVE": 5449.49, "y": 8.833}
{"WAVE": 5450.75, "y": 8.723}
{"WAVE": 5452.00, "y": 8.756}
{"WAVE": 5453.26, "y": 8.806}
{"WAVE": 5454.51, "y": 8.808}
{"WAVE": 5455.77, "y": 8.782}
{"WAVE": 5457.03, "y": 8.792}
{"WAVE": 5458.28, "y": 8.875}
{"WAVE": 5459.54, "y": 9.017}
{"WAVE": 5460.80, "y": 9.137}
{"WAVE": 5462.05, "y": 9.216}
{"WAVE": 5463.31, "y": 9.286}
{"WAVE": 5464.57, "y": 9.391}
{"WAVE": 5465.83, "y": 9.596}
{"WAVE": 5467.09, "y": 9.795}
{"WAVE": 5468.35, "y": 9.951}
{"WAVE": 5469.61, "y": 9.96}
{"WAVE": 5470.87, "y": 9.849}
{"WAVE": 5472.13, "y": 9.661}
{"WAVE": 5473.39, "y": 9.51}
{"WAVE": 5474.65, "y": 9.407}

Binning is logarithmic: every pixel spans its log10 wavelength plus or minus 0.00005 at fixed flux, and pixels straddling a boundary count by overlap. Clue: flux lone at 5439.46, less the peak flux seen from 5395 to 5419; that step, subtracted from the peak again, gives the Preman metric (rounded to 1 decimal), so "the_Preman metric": 10.7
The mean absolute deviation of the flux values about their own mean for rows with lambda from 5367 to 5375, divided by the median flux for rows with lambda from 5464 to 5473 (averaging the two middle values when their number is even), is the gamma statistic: 0.019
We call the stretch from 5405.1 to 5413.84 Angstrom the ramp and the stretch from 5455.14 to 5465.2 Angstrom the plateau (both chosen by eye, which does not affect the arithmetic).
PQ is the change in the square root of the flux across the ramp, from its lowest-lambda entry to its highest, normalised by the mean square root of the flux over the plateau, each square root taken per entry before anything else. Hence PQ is 0.006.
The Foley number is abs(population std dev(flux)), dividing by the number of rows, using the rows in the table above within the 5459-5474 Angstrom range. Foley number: 0.31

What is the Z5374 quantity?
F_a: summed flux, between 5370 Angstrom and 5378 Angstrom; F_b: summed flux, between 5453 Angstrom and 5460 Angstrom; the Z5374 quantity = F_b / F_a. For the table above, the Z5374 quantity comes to 0.90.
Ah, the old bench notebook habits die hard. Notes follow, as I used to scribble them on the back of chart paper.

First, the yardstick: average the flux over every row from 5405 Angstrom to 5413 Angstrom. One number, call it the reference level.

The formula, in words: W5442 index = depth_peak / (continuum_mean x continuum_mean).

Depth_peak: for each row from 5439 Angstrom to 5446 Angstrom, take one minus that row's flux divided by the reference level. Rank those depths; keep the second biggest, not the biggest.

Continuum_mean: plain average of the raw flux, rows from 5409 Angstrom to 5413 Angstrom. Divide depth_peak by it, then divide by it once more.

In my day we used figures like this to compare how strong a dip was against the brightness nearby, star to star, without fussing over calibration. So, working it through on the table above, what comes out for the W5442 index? -0.0019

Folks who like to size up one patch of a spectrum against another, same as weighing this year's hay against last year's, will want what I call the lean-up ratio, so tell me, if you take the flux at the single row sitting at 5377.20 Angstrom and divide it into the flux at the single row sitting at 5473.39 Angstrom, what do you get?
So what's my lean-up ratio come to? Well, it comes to 0.89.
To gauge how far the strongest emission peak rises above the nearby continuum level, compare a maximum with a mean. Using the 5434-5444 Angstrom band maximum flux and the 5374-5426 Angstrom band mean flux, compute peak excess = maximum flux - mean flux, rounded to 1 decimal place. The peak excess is 1.1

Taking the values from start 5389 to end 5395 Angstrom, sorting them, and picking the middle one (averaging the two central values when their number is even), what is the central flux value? 10.1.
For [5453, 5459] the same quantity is 8.8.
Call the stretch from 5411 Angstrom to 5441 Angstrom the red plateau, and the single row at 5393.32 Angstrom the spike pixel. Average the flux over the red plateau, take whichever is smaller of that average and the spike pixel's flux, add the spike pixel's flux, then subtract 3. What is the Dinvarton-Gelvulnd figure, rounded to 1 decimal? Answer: 16.8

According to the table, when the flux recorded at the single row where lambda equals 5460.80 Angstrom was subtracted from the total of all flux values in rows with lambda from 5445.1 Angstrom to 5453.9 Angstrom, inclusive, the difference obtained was 55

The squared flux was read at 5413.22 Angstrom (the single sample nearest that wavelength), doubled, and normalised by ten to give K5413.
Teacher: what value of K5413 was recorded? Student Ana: 19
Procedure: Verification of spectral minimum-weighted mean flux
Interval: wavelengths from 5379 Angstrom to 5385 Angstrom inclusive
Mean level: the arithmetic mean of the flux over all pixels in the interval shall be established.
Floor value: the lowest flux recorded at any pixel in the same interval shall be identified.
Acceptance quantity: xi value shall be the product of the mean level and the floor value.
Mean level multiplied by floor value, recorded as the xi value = 119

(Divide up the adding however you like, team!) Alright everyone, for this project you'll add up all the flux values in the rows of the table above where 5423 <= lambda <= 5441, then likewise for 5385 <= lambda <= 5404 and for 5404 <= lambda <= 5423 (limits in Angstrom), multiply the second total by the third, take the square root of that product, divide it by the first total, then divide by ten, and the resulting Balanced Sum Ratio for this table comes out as 0.097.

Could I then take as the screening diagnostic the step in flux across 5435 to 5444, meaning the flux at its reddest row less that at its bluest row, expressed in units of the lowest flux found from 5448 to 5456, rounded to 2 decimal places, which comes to 0.15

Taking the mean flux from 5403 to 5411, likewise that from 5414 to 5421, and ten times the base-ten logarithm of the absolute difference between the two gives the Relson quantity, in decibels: 0.7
